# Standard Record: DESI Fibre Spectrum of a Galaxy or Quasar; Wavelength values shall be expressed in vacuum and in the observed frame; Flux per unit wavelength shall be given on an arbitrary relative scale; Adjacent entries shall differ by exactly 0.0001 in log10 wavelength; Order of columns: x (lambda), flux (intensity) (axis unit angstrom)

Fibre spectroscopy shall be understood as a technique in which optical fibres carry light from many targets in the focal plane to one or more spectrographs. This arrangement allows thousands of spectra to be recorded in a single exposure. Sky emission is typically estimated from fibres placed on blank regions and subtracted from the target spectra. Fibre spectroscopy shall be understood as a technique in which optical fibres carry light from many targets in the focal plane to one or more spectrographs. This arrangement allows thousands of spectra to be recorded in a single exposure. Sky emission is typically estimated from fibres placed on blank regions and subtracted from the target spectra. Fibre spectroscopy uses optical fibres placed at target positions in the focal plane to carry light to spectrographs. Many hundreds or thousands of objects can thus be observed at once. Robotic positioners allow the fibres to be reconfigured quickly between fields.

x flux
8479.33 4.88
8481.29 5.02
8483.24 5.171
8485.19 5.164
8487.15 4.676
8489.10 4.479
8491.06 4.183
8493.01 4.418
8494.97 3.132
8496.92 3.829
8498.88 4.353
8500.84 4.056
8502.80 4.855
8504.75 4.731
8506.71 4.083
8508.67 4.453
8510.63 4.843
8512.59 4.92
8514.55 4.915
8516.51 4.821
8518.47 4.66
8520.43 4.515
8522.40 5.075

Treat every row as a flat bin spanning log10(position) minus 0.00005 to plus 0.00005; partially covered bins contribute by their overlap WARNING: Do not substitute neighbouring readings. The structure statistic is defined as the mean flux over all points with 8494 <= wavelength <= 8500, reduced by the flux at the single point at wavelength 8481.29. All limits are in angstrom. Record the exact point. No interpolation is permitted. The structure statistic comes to -1.2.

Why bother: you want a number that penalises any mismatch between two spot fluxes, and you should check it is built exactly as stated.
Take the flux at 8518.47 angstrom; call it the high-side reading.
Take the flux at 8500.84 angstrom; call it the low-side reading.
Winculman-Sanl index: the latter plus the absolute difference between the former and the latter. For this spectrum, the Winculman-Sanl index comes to 4.66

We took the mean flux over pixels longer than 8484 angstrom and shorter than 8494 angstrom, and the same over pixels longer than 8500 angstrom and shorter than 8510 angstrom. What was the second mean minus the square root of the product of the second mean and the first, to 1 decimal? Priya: -0.1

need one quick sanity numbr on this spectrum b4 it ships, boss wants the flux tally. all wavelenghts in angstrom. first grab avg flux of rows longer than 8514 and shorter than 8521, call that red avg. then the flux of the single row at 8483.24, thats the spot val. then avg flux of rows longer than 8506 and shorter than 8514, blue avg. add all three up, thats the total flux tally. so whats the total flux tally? 14.5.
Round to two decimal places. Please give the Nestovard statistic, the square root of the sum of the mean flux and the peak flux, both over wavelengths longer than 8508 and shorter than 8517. 3.12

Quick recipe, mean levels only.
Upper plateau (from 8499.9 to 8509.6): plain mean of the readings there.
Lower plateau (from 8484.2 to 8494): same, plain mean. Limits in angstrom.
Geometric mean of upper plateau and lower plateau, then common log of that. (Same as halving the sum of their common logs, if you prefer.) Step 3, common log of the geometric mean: 0.65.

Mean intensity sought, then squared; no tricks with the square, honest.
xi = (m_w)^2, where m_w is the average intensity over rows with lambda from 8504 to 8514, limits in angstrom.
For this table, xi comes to 21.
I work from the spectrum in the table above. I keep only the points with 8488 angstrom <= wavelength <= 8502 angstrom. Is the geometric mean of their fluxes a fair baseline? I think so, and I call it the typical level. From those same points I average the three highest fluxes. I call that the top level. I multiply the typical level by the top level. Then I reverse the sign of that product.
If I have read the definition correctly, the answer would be -17.8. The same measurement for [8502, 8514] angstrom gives -22.6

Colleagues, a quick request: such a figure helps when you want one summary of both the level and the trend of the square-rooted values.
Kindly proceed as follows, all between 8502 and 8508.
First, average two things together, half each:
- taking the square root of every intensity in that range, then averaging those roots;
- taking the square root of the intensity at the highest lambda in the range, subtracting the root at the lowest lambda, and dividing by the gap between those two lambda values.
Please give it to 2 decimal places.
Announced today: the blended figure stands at 1.04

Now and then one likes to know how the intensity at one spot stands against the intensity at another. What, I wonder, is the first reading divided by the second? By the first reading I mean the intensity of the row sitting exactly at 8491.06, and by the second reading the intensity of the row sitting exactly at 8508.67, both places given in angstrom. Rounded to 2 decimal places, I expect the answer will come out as 0.94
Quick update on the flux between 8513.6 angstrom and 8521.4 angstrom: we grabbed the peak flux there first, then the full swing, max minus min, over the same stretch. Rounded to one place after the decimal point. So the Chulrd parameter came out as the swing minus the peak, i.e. -4.5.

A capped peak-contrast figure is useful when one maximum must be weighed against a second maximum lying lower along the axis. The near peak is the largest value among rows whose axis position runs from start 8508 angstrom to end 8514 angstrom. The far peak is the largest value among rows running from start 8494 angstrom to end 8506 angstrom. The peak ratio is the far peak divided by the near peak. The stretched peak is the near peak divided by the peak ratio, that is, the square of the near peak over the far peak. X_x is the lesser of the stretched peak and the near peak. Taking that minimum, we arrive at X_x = 4.92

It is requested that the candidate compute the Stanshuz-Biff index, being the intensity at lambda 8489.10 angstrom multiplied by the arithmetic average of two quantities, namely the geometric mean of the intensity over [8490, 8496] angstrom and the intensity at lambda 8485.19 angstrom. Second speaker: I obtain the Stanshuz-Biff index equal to 20.2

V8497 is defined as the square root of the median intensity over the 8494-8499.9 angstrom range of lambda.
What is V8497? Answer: 1.96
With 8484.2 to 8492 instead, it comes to 2.14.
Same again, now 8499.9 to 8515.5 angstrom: 2.19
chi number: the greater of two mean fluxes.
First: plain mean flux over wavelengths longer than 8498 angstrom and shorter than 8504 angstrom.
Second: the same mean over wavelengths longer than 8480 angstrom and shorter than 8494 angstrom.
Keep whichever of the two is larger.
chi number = 4.73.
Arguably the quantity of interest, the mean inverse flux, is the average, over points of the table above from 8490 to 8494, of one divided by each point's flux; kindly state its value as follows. 0.23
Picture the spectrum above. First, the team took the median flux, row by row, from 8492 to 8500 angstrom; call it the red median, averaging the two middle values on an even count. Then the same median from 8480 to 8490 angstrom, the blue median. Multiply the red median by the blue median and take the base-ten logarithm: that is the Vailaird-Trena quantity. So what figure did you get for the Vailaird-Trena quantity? 1.31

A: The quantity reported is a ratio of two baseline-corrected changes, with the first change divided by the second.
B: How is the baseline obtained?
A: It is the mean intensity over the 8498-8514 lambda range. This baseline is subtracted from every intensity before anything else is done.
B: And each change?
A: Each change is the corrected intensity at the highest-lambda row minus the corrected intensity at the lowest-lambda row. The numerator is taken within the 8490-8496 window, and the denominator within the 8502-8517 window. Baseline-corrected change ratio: 31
